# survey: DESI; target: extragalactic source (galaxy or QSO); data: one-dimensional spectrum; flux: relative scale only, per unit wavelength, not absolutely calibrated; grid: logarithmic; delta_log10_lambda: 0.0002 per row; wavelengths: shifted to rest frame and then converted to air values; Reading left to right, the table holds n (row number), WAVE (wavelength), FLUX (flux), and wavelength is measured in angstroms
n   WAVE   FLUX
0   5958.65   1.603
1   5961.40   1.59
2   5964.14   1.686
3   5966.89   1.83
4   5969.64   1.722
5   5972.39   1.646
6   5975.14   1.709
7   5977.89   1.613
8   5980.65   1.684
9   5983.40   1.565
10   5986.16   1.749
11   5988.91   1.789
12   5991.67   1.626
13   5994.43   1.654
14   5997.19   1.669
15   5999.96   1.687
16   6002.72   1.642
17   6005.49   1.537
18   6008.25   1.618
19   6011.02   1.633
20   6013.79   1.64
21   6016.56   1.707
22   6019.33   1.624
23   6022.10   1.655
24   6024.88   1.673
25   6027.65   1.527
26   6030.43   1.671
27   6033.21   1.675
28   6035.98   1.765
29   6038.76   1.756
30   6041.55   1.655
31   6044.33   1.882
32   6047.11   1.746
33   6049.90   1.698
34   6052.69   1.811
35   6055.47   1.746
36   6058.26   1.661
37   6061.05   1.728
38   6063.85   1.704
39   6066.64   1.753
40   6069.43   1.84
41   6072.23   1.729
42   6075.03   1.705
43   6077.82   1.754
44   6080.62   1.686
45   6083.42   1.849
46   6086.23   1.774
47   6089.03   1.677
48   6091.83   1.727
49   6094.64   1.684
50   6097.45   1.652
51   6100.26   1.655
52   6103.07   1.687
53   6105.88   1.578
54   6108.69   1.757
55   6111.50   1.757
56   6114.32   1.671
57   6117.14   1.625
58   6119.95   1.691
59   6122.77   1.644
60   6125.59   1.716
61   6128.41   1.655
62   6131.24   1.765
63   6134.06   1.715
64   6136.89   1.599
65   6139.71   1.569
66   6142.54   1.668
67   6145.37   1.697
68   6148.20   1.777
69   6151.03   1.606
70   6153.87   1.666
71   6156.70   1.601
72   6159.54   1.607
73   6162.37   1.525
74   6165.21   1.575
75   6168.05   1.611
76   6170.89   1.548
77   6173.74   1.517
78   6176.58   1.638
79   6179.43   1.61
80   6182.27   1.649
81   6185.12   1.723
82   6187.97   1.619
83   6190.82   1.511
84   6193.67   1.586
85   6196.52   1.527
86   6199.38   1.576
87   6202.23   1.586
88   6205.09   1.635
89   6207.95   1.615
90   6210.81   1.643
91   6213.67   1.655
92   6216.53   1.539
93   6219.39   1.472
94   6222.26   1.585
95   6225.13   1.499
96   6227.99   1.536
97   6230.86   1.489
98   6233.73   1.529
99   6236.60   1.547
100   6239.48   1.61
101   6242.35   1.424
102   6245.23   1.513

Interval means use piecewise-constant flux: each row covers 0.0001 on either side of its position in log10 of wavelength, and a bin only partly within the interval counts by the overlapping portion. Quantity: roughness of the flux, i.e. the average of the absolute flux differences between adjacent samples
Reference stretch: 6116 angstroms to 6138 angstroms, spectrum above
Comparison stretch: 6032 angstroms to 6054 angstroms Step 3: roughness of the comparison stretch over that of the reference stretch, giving 1.39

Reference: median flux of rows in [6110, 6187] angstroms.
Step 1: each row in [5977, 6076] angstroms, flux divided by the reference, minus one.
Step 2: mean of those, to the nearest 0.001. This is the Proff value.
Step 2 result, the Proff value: 0.028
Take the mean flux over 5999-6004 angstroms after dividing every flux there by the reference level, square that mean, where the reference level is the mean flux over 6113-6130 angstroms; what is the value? 1.00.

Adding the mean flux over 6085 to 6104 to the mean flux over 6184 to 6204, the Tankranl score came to 3.28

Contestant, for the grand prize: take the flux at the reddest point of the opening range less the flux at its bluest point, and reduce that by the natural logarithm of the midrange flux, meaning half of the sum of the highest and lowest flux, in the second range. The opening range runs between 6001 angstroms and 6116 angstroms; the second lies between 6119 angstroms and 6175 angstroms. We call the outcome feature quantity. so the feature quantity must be -0.470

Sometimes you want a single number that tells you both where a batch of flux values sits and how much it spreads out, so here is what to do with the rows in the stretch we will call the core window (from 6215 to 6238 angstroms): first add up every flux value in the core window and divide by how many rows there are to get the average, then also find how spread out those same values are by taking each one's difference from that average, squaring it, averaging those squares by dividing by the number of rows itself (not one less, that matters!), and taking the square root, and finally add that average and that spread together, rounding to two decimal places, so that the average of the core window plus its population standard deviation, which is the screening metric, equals 1.56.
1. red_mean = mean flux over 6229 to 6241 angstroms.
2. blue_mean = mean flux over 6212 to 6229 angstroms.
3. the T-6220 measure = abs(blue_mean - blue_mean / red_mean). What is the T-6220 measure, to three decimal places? 0.545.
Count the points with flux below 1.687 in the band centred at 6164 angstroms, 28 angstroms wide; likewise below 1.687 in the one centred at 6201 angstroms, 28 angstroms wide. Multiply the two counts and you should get 100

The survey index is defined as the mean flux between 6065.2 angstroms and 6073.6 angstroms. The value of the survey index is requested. 1.774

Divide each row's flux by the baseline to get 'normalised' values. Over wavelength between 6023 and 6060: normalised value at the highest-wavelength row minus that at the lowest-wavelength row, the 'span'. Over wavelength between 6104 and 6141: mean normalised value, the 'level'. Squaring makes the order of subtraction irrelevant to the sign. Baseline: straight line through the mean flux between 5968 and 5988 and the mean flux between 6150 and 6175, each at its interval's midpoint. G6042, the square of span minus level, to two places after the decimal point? 1.08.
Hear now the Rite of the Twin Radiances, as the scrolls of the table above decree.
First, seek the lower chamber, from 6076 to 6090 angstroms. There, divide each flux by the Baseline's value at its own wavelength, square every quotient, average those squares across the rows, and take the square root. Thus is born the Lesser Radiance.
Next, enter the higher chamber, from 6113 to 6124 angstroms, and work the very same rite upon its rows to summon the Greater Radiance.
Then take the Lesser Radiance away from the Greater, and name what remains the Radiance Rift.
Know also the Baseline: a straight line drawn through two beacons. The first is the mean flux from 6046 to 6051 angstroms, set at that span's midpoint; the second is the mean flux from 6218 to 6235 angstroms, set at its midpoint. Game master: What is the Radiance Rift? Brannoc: -0.030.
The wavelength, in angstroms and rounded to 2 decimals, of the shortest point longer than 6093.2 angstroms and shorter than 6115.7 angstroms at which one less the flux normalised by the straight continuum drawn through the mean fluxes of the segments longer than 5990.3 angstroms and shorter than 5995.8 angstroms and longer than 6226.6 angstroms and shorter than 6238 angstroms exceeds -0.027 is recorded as 6105.88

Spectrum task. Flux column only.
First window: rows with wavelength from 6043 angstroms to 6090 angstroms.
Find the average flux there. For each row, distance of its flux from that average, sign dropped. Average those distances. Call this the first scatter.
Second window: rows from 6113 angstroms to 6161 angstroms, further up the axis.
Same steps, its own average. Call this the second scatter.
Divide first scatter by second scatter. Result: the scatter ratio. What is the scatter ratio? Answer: 1.04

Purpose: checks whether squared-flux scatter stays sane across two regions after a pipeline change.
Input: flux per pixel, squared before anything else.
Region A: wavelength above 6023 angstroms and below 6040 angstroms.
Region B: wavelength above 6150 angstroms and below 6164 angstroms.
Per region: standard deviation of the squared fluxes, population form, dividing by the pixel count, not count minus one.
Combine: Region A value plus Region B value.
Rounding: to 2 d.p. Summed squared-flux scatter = 0.40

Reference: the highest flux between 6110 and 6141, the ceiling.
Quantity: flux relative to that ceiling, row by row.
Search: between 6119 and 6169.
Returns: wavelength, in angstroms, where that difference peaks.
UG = 6148.20 angstroms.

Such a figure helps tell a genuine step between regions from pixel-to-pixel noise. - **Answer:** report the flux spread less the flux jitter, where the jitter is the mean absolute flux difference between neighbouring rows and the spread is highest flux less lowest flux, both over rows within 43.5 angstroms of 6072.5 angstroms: 0.23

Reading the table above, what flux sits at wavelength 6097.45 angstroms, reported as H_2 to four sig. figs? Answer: 1.652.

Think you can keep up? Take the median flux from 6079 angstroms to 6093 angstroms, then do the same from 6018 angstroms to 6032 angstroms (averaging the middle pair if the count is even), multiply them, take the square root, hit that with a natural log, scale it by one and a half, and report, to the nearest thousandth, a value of 0.788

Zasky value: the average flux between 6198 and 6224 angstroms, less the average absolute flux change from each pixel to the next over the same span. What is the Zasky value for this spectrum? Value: 1.54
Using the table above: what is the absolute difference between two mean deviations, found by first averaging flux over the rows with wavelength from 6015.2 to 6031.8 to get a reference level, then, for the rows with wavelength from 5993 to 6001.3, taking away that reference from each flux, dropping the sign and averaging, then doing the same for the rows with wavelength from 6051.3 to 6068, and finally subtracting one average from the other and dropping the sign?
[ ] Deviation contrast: 0.064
